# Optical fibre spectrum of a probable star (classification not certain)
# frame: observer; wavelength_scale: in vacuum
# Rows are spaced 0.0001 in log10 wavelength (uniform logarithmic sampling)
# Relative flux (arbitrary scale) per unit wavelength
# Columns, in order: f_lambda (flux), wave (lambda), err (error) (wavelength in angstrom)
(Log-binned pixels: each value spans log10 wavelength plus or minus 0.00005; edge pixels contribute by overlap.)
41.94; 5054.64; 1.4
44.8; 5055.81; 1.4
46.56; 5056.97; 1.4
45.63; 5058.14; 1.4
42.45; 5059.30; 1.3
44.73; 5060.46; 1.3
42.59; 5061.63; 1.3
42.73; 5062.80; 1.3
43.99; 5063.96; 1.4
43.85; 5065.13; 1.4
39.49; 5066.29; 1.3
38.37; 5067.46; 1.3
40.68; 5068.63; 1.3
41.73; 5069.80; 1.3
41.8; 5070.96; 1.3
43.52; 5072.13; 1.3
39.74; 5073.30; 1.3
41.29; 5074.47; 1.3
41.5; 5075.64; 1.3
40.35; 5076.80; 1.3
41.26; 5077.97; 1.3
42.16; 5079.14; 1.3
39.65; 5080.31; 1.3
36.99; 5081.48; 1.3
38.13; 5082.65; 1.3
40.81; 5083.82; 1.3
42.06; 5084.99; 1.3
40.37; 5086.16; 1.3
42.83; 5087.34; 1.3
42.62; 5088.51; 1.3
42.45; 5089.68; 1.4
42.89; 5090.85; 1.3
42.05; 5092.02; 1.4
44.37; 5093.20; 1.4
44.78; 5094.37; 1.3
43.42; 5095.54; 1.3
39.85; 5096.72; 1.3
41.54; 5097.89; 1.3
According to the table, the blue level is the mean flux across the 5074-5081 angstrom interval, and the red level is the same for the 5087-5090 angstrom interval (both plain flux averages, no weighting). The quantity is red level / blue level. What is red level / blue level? 1.04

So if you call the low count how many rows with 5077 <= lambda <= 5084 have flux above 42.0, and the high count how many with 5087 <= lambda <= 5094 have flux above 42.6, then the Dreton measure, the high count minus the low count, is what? 3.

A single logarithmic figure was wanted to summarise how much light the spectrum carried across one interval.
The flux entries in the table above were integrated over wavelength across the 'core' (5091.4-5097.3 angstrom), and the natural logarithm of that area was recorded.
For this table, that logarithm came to 5.53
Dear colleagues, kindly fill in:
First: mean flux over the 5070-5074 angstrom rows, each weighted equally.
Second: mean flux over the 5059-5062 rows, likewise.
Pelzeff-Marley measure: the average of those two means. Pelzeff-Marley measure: 42.5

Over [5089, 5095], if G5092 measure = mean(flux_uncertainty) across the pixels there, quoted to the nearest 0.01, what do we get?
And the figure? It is 1.36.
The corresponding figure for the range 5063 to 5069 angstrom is 1.34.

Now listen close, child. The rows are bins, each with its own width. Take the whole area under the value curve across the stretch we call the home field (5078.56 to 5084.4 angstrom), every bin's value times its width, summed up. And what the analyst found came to 231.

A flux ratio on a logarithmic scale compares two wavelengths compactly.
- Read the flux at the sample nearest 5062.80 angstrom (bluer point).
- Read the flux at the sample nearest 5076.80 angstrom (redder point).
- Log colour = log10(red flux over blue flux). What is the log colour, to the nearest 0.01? -0.02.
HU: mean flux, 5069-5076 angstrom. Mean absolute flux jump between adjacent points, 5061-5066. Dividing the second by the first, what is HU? 0.012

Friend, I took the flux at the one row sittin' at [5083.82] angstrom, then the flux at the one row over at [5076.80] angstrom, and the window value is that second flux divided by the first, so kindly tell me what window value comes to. 0.99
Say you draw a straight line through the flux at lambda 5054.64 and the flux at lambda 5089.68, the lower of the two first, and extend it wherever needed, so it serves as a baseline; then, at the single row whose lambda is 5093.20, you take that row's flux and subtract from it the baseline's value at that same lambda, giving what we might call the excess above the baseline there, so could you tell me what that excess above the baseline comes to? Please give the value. 1.9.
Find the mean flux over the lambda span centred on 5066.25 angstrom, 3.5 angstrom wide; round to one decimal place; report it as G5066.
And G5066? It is 40.6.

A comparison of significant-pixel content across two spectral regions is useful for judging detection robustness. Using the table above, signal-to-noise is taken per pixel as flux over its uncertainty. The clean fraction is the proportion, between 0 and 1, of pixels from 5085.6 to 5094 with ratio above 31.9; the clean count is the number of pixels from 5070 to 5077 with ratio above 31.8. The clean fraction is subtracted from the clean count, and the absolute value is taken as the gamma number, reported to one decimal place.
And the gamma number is 2.6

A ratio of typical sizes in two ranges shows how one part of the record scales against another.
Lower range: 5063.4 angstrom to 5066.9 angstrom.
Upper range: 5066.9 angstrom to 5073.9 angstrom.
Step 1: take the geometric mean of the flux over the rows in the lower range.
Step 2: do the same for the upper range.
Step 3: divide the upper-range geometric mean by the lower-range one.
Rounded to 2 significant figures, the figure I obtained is 0.97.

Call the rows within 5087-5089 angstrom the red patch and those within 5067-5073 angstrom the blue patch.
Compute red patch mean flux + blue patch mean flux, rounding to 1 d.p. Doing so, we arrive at 83.9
